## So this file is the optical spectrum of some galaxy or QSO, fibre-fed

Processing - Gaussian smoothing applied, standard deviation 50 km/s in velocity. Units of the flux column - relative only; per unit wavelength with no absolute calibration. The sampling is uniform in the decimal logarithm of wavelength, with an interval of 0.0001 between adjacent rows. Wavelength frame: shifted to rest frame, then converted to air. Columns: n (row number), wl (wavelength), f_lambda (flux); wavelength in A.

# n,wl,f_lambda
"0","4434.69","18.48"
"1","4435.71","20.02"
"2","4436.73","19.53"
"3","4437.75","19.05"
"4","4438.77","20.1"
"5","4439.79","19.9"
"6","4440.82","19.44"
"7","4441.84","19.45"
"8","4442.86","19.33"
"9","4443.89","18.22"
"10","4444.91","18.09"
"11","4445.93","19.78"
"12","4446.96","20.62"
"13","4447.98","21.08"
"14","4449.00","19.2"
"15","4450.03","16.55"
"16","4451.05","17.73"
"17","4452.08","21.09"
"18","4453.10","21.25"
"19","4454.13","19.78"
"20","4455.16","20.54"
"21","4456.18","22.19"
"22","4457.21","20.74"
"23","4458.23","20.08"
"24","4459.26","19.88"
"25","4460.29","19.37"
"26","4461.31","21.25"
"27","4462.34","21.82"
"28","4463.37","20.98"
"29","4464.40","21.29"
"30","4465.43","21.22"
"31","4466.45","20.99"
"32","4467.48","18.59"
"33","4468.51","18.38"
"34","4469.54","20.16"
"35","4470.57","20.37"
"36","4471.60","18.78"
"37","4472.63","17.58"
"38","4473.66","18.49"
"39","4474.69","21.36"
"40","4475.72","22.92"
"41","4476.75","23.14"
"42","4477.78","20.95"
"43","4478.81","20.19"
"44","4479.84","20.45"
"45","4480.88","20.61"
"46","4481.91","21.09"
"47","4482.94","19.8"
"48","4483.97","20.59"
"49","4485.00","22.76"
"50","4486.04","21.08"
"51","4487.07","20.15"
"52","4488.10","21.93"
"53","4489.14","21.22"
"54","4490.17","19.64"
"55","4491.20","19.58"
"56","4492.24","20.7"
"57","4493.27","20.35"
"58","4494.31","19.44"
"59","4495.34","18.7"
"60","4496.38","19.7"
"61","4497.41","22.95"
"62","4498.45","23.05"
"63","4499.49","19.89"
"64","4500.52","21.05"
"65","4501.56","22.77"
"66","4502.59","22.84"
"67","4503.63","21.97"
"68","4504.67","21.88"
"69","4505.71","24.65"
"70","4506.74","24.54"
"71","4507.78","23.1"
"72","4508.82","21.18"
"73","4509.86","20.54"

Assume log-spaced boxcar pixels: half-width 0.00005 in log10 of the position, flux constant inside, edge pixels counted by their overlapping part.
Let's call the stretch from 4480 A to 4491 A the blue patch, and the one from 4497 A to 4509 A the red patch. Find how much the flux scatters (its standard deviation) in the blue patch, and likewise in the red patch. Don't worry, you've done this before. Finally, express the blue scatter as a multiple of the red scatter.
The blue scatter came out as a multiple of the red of 0.7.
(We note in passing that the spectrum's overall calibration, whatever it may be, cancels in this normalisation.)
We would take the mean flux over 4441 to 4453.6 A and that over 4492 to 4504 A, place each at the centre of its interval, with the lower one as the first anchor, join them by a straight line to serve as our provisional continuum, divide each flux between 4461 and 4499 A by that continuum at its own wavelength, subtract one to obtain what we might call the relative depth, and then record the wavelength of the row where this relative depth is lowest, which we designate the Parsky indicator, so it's 4472.63 A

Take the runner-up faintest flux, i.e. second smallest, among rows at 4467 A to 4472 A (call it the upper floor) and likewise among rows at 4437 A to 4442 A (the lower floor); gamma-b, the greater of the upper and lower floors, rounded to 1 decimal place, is 19.4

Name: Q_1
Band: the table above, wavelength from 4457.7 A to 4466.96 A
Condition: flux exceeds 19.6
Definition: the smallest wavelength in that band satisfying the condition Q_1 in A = 4458.23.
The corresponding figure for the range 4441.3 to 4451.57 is 4445.93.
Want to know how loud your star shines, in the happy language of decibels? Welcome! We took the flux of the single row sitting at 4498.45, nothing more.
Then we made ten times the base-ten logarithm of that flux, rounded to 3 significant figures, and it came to 13.6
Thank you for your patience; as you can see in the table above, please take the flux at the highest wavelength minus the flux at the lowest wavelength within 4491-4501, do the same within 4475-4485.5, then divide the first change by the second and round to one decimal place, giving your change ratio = -9.2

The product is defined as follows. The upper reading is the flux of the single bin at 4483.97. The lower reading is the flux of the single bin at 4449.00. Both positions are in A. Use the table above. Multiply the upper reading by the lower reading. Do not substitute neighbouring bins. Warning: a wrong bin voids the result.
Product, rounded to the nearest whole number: 395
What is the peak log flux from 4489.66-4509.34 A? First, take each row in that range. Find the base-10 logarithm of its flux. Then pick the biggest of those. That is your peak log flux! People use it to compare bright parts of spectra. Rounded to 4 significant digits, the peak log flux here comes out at 1.392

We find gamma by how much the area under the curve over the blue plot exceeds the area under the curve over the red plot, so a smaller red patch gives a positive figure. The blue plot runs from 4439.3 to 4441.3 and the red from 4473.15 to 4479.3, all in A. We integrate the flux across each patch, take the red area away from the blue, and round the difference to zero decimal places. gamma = -91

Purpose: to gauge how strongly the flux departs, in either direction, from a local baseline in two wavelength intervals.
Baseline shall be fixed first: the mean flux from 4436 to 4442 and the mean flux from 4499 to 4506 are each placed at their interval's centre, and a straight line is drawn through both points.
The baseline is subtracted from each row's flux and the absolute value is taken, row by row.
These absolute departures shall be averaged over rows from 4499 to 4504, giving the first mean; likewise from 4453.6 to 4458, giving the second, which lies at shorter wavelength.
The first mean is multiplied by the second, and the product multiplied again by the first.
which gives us 0.7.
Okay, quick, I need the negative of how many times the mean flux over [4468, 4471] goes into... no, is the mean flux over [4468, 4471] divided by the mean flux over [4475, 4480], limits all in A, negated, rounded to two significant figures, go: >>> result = -0.91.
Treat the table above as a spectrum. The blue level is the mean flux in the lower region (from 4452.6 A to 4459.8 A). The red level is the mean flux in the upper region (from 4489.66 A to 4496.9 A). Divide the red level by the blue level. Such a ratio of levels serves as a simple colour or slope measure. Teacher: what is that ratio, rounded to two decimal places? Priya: 0.96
